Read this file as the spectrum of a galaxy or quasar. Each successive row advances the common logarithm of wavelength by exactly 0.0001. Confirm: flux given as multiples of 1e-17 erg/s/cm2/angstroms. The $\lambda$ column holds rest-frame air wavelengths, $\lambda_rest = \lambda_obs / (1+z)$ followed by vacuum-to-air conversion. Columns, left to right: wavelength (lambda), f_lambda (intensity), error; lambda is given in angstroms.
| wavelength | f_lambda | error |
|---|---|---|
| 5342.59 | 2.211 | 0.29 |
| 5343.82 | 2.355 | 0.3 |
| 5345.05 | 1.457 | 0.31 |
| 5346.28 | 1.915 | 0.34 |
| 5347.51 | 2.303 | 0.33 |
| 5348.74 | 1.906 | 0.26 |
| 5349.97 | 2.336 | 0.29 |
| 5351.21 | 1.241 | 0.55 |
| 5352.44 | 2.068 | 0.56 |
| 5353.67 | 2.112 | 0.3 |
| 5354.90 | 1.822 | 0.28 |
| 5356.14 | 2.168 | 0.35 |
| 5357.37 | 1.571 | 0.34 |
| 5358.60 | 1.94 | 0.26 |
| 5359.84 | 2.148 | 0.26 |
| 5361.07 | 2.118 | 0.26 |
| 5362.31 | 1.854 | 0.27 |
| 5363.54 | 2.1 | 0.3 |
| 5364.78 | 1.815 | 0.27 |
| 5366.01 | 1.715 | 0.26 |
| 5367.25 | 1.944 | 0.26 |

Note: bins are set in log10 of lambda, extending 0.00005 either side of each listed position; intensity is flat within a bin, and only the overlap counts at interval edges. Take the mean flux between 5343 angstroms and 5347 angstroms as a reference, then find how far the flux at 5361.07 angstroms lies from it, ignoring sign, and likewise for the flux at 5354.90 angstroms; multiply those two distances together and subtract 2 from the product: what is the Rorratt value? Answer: -1.98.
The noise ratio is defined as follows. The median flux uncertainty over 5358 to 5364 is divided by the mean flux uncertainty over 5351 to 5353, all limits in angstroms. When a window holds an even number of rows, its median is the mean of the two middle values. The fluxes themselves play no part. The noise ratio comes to 0.47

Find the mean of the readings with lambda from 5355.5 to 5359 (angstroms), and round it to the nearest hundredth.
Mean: 1.89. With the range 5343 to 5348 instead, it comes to 2.01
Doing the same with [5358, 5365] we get 2.00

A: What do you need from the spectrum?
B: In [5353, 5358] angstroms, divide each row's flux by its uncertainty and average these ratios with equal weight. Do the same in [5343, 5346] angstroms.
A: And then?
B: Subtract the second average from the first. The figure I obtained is -0.2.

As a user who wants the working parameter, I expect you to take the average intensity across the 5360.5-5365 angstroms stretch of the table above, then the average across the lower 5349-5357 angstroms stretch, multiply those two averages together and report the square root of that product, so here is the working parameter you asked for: 1.96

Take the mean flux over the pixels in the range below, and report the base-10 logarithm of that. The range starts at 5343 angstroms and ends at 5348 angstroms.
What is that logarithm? 0.303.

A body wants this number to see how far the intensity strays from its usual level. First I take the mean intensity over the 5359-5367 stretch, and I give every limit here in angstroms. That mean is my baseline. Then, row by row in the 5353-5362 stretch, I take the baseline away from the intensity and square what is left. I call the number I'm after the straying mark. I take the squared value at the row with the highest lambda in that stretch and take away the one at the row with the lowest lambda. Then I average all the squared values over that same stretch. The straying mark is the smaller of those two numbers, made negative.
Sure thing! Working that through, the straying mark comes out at 0.00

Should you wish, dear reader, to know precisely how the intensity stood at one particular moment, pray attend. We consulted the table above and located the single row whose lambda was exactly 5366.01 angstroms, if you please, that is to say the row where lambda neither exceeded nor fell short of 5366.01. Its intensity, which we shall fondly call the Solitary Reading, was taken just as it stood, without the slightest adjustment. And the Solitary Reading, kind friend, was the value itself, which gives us 1.715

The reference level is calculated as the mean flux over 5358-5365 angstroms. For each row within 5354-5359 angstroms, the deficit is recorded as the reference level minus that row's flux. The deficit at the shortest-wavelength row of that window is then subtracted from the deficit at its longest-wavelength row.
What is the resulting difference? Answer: -0.12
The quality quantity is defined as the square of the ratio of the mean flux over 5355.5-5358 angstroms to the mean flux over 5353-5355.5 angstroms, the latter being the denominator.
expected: 0.90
